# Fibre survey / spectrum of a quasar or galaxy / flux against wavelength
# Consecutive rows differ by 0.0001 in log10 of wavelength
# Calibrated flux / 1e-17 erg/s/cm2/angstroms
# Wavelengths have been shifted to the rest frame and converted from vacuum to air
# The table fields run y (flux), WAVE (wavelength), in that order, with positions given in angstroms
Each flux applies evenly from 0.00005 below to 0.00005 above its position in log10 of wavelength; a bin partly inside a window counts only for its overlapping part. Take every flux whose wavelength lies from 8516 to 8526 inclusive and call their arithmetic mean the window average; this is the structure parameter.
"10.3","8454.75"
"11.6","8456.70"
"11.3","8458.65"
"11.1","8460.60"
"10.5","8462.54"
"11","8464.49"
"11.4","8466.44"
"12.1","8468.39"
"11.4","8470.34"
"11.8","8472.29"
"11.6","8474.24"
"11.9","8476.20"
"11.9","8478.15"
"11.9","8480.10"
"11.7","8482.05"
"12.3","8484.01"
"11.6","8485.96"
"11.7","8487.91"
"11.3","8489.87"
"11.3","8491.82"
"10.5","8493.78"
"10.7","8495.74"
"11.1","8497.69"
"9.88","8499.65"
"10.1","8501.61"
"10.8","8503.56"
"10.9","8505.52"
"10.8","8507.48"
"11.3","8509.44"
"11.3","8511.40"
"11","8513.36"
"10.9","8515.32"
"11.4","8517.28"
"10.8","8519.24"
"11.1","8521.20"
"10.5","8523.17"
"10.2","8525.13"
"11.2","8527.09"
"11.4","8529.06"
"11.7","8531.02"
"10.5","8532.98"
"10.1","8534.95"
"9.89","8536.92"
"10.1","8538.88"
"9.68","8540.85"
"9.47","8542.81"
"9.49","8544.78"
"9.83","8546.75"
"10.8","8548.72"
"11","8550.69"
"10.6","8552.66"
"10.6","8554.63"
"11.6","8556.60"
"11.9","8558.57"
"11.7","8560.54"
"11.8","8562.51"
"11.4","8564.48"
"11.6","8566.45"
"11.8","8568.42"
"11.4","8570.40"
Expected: 10.8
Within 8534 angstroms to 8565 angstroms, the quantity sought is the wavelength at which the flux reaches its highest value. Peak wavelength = 8558.57 angstroms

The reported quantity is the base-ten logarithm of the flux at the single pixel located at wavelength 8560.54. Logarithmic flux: 1.07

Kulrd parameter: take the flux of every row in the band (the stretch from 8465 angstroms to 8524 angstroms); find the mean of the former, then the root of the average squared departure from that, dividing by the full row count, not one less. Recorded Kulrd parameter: 0.57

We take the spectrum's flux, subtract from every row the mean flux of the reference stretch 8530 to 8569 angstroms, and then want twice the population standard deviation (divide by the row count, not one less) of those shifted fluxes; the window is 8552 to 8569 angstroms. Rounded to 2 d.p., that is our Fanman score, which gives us 0.94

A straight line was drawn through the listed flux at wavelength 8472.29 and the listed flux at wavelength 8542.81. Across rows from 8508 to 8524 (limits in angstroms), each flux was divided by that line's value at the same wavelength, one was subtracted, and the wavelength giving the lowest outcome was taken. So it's 8523.17 angstroms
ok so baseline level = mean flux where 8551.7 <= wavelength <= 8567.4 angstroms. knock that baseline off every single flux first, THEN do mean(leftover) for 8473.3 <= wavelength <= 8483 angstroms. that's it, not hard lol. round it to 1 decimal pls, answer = 0.4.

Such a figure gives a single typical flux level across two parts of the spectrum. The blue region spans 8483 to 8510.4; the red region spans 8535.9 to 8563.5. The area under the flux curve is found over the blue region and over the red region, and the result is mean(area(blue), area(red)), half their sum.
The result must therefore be 297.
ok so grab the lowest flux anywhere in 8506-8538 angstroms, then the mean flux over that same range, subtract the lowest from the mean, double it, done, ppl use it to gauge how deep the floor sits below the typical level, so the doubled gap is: 1.98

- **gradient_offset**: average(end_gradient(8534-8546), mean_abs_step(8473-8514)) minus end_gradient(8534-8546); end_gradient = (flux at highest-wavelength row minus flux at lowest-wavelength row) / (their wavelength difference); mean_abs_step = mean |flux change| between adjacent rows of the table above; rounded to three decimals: 0.202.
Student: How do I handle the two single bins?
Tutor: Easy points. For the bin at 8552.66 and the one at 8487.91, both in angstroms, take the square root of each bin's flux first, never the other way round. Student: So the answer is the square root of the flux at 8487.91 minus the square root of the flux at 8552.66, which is 0.16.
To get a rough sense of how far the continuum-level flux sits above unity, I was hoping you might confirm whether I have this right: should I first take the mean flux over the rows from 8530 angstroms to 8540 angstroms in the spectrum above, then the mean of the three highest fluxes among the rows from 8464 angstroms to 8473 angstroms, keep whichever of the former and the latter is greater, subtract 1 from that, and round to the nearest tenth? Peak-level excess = 10.8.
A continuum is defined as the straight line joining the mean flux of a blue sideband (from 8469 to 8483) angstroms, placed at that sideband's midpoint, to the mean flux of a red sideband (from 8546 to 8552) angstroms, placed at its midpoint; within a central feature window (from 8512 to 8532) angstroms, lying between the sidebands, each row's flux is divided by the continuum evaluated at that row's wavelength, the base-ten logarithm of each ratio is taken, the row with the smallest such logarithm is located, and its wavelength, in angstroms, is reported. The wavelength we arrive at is 8525.13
